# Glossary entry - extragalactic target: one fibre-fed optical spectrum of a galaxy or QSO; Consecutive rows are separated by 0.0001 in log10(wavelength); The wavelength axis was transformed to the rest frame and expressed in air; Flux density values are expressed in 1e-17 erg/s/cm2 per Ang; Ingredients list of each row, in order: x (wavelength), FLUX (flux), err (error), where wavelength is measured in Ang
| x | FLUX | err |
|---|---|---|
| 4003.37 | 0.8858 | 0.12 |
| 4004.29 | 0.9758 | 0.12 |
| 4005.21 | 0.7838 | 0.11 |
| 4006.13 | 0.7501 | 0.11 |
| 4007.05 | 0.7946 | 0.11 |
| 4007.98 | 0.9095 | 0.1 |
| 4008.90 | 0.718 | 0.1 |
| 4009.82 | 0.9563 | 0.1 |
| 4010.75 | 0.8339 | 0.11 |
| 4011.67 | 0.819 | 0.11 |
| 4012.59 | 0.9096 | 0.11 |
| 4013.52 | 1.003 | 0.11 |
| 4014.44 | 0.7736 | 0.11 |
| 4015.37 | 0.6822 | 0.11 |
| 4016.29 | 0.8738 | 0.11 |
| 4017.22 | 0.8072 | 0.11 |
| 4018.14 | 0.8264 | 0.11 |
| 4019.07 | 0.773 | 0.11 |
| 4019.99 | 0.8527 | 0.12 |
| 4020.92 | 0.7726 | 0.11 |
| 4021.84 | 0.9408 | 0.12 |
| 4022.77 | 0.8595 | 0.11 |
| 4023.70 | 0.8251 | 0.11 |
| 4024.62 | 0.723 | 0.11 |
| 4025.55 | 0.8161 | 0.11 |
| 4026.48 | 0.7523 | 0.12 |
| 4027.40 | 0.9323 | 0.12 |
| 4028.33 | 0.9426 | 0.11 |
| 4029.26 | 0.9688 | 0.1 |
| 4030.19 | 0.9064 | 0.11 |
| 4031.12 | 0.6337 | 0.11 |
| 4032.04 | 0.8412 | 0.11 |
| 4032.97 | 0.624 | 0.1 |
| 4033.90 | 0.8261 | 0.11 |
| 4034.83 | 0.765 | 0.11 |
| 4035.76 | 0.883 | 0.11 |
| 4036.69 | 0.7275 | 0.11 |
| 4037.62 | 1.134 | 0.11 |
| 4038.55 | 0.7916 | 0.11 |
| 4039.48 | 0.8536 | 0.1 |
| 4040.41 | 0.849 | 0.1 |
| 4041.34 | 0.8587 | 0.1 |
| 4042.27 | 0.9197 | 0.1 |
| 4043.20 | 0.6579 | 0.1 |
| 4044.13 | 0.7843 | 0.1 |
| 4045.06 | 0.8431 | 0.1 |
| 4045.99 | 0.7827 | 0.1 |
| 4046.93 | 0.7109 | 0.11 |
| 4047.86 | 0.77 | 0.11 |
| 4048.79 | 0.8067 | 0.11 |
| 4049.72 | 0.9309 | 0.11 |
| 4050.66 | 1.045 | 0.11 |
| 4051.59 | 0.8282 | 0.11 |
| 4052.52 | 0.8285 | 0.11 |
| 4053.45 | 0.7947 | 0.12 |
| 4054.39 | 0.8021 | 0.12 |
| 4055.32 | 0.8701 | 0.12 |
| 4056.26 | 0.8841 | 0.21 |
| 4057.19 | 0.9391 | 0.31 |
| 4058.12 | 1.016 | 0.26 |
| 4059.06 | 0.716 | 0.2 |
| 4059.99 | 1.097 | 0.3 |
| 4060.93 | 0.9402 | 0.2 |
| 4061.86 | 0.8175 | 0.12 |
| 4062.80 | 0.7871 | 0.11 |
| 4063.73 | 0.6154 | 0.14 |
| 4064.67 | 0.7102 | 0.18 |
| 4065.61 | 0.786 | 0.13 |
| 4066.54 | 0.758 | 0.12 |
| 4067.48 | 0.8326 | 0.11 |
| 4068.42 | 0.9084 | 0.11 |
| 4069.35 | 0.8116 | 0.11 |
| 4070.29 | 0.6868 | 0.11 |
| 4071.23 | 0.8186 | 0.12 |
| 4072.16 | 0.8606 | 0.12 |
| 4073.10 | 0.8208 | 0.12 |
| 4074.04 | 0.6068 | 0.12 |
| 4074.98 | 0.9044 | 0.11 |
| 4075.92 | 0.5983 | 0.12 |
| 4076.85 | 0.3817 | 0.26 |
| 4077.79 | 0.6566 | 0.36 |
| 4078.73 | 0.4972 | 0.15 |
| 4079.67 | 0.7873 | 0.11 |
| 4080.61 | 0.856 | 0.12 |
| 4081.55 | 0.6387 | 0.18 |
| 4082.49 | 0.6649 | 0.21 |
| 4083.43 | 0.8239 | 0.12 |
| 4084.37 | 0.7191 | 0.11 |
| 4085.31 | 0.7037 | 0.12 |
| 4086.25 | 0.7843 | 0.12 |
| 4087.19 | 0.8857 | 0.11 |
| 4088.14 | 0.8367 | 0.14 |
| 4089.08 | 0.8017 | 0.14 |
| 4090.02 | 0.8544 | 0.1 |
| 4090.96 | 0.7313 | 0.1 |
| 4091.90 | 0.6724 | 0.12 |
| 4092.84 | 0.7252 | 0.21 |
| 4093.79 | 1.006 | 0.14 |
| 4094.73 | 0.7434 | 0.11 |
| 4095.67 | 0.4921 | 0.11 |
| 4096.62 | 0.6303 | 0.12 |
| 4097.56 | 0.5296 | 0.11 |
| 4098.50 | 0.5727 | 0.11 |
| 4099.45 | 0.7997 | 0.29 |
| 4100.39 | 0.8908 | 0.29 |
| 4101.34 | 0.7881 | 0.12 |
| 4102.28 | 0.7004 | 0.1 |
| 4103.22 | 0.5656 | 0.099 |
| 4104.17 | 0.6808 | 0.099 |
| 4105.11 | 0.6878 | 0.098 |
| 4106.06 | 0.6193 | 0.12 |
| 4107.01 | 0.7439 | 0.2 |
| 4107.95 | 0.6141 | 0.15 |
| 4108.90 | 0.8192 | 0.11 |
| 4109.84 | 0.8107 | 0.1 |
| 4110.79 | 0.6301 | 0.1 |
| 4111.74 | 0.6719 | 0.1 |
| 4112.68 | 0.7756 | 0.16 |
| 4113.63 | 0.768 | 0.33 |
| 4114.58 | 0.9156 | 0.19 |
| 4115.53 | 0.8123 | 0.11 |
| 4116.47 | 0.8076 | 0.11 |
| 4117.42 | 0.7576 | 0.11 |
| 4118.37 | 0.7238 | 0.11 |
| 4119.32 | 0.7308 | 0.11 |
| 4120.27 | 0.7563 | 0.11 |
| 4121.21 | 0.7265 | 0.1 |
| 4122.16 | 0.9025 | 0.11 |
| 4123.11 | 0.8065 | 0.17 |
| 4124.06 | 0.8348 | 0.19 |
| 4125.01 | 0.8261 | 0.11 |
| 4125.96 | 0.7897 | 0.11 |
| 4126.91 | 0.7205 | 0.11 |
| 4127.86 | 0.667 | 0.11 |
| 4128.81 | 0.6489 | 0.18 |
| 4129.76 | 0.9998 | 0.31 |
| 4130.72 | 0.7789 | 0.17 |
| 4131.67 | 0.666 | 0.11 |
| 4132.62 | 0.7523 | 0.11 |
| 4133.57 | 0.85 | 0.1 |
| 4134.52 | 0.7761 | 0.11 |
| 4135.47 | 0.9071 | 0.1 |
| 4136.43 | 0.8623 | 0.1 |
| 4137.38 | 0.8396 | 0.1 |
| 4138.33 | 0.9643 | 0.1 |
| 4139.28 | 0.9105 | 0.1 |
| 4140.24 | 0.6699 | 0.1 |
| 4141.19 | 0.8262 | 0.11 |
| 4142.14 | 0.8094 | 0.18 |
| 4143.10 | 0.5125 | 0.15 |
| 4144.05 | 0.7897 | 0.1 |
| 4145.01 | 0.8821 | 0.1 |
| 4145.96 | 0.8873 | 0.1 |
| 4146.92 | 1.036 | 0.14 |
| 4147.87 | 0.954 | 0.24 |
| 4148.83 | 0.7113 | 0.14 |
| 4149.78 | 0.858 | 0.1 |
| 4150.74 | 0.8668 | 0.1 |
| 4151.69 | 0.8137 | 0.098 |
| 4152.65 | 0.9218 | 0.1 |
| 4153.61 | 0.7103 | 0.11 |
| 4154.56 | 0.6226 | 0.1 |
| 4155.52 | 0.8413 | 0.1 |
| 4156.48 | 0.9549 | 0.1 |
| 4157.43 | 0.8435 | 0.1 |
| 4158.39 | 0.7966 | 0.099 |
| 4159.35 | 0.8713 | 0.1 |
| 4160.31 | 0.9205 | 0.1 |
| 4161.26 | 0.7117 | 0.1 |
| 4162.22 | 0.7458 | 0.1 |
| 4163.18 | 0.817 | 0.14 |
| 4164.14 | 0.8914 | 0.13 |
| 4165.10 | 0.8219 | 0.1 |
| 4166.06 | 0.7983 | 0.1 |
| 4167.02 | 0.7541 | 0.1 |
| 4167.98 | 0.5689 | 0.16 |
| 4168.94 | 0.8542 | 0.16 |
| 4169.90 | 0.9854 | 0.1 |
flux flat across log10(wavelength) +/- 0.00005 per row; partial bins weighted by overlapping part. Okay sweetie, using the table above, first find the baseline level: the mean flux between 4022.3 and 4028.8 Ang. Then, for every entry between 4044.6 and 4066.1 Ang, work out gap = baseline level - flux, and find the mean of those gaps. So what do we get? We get 0.00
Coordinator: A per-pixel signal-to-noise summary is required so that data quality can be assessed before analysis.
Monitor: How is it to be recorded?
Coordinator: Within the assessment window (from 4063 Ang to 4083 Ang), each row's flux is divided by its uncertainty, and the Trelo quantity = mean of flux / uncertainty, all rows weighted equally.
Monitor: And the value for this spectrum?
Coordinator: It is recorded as 5.6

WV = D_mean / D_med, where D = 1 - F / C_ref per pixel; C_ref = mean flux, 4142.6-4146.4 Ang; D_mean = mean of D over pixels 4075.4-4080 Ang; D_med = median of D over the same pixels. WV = 1.1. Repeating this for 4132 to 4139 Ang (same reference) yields 1.0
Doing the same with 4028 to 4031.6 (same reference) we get 0.6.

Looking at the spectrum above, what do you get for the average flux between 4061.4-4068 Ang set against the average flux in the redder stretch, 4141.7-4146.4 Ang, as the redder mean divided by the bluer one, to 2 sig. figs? 1.0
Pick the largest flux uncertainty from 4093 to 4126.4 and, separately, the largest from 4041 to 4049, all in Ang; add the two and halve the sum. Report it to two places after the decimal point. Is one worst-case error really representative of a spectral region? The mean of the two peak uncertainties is 0.22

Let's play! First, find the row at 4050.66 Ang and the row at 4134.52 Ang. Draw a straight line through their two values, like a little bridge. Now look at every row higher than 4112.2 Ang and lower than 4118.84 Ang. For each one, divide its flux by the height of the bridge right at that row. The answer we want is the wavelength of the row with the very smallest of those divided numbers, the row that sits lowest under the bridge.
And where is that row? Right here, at 4118.37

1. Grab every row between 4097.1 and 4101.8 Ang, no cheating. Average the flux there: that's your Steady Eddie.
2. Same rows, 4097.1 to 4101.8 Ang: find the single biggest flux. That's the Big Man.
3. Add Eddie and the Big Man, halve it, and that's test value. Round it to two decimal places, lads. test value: 0.80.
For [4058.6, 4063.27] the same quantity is 0.98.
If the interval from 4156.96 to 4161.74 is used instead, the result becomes 0.87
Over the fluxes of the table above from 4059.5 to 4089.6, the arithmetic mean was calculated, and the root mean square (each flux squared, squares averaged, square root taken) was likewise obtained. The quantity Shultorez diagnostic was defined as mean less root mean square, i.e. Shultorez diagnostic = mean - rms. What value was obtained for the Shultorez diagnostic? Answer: -0.012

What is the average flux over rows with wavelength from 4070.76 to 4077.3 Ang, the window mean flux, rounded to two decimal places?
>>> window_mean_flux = 0.71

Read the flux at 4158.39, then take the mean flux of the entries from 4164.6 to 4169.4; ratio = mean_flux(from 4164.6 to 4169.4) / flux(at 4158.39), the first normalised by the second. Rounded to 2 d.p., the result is 0.95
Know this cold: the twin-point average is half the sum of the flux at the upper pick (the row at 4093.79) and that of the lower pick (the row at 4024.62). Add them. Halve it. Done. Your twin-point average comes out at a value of 0.86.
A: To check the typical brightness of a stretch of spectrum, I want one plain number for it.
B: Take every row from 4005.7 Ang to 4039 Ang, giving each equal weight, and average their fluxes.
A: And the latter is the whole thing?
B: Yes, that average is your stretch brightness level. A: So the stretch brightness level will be 0.832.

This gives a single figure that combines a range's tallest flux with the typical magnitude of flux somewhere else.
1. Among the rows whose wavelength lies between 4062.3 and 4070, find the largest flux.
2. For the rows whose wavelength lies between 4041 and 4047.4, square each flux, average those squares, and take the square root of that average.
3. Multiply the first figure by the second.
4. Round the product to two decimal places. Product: 0.73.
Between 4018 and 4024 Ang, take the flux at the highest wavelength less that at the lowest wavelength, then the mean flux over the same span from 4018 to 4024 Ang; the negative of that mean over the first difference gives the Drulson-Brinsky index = 643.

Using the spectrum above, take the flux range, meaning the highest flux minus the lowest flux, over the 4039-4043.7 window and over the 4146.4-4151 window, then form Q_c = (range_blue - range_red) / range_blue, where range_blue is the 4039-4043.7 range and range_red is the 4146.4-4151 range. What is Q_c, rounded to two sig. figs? -0.24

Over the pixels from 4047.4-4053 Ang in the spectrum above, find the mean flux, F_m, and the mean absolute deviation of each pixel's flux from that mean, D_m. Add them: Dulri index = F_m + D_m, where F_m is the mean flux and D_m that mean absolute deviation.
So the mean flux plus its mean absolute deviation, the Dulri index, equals 0.95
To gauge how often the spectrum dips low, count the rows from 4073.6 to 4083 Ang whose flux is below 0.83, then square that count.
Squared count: 64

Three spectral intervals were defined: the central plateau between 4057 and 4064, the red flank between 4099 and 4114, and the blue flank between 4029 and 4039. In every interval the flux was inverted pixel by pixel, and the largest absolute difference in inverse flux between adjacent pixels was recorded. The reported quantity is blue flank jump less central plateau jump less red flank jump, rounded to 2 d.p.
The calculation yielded -0.40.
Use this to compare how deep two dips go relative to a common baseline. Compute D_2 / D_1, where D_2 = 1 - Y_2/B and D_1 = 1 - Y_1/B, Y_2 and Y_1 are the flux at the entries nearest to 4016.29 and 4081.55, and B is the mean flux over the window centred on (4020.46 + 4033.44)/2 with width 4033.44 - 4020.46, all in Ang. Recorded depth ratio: -0.3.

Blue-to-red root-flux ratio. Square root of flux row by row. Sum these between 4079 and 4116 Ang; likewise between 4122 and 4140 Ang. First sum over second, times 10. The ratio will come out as 19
